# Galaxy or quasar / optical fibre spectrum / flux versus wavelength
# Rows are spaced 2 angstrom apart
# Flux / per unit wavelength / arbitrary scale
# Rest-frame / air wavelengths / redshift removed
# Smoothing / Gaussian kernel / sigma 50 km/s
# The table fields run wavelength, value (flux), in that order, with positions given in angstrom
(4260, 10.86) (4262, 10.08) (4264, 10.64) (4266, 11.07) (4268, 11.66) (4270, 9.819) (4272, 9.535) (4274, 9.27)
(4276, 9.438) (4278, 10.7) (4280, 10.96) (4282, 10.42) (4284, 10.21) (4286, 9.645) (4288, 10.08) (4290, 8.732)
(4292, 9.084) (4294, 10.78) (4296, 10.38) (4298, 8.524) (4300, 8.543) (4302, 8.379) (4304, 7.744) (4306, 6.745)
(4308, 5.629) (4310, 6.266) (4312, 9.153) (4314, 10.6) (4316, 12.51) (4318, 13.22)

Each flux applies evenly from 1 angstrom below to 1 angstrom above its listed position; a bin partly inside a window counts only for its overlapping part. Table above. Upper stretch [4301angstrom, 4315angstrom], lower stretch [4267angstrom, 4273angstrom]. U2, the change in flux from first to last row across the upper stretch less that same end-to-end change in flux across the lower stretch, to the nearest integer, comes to 4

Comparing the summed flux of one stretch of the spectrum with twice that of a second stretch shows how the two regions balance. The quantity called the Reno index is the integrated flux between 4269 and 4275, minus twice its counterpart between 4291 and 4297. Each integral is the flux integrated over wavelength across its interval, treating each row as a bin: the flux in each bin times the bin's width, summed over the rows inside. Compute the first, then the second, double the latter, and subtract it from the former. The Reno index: -64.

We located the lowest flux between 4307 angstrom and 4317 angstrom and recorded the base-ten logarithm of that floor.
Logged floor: 0.75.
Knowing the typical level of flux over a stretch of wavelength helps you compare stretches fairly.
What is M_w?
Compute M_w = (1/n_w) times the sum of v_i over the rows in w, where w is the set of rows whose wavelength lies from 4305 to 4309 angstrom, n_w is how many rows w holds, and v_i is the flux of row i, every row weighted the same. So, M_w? 6.2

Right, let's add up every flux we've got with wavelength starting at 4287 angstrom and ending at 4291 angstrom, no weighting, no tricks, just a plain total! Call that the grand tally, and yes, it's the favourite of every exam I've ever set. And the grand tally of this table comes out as 18.8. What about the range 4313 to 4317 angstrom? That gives 23.1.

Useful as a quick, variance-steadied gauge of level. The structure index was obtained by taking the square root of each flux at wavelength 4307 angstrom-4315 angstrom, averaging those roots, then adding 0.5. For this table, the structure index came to 3.29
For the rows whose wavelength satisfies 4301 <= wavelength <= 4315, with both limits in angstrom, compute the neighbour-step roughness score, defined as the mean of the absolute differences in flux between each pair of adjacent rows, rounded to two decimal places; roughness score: 1.29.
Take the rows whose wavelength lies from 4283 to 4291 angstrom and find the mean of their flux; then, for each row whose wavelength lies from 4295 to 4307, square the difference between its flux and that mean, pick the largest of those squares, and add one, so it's 10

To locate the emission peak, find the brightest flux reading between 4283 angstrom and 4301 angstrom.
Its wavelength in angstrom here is 4294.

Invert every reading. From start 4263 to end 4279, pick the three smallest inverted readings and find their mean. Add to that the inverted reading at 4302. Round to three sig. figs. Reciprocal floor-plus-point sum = 0.209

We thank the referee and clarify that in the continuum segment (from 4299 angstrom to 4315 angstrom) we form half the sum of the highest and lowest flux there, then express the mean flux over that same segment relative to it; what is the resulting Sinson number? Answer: 0.97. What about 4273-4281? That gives 1.00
